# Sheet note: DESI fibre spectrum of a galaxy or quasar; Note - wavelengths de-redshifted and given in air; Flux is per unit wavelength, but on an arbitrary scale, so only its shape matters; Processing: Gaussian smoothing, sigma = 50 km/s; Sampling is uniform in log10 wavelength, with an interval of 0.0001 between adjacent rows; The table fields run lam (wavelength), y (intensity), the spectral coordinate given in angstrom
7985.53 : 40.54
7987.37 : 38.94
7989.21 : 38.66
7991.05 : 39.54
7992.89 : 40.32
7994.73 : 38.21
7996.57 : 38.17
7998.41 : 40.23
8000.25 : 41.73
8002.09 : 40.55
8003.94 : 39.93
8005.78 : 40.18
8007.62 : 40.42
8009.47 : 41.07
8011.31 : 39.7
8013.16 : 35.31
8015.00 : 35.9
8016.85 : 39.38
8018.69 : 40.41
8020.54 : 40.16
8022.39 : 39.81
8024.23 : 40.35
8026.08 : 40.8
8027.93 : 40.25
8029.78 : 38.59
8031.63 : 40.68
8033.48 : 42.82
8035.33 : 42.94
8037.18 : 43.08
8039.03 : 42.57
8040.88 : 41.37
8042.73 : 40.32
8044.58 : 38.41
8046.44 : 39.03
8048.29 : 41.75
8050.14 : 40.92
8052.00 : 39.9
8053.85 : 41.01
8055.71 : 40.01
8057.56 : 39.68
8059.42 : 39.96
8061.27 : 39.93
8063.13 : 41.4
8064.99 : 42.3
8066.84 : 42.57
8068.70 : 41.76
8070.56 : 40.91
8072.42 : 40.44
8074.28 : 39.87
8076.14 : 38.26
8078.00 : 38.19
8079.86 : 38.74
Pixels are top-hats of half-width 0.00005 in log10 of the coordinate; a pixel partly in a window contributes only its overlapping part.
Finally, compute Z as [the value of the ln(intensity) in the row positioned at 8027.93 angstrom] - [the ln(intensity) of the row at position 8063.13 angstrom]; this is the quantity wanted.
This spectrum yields -0.028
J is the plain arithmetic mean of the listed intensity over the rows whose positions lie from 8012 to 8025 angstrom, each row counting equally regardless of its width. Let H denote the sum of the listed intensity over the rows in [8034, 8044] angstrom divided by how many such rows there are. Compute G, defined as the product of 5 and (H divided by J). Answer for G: 5.4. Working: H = 42.1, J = 38.8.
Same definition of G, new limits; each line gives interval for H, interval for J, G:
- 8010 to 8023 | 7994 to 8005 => 4.9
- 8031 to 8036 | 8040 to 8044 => 5.2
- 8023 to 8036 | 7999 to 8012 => 5.1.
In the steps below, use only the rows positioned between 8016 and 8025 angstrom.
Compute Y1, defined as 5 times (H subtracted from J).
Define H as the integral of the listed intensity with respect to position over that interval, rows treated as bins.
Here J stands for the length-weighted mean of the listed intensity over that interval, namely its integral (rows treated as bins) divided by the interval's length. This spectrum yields -1602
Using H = 360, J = 40.1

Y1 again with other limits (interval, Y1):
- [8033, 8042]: -1701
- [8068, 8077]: -1608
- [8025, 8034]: -1620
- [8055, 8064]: -1608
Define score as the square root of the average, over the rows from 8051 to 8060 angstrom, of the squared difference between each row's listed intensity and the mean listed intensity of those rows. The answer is 0.5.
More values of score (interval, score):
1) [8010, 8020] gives 2.1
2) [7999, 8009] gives 0.6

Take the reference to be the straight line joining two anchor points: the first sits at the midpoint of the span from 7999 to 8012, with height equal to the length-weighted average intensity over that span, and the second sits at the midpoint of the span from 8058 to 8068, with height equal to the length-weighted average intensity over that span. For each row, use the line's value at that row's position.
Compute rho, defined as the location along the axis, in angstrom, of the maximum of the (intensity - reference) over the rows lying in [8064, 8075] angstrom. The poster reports 8066.84 angstrom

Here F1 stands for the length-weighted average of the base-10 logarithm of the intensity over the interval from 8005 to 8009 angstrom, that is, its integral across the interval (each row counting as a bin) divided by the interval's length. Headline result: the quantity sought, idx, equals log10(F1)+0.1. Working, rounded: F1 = 1.61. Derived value 0.306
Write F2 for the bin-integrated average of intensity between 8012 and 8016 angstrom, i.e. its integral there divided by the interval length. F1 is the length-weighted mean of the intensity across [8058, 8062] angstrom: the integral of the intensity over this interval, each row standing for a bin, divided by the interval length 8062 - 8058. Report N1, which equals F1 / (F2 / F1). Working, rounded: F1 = 39.9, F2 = 35.9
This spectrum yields 44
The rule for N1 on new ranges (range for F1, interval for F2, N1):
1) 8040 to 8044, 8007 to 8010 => 41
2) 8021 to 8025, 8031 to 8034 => 39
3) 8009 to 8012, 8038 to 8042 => 39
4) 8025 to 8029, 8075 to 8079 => 43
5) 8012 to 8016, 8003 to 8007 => 32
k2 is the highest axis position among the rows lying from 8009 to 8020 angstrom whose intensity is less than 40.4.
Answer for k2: 8016.85 angstrom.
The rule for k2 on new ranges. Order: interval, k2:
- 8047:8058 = 8057.56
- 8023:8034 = 8029.78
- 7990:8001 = 7998.41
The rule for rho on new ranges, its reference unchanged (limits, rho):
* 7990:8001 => 8000.25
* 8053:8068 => 8066.84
